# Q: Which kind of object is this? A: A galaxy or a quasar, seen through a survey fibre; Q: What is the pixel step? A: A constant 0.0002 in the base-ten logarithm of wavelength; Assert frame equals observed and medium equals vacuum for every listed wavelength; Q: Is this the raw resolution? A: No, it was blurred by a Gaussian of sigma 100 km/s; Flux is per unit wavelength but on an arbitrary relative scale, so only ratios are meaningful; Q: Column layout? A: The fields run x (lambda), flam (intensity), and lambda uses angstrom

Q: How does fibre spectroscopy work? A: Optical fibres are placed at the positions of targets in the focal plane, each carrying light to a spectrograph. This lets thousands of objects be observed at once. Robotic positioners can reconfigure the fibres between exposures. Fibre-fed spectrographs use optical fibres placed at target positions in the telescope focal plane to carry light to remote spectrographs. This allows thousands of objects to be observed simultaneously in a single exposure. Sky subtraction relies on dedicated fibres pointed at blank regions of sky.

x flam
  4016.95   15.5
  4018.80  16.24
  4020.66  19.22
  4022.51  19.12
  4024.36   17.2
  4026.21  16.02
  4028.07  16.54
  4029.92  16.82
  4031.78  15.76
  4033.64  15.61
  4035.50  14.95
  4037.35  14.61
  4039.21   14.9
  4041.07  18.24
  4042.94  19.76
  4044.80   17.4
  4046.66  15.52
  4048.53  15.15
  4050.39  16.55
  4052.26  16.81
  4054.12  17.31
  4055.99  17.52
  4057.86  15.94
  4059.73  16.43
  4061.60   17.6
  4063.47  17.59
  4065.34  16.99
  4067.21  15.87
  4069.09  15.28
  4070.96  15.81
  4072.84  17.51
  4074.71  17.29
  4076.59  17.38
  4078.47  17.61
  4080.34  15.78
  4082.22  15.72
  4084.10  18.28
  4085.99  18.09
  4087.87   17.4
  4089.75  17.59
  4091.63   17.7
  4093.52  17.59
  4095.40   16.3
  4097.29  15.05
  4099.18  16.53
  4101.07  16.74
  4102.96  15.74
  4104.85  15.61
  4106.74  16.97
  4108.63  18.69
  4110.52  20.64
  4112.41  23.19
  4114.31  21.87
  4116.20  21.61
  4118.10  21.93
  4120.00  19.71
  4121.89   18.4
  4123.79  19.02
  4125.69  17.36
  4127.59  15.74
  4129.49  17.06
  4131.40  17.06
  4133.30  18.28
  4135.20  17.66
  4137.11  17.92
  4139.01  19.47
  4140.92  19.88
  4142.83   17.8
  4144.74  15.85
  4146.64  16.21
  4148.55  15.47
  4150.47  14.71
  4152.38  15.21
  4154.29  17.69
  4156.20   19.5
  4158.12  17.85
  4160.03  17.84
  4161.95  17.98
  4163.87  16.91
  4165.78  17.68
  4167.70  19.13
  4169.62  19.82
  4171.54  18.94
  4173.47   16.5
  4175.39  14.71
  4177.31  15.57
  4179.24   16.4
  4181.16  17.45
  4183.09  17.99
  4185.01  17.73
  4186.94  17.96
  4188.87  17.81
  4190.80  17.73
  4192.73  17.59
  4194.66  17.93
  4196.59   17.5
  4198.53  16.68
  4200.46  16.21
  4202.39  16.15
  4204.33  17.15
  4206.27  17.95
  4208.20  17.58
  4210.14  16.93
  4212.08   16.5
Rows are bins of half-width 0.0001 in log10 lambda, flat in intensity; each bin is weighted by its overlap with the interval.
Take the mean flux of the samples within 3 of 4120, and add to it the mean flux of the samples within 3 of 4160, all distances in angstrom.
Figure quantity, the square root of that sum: 6.16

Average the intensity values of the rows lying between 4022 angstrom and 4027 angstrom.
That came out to 17.4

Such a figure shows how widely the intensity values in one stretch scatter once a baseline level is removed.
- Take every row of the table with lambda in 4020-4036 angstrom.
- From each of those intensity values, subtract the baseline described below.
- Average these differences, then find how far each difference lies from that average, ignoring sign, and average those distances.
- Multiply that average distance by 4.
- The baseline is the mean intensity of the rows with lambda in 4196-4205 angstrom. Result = 4.6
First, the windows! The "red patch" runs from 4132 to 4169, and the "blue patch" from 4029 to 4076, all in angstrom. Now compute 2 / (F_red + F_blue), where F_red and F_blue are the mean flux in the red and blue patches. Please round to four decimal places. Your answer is 0.0587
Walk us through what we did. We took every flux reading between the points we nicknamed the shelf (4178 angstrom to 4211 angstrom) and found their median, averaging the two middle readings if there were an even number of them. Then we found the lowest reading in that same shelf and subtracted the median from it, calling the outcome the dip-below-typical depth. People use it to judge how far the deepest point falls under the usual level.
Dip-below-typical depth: -1.4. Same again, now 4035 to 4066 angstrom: -2.2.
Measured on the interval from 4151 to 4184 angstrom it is -3.0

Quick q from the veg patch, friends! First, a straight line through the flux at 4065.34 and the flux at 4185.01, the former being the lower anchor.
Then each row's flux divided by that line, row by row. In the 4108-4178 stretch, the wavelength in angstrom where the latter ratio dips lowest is 4175.39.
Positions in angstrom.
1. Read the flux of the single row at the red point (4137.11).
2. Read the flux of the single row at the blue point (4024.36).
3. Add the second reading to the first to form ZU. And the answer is 35.1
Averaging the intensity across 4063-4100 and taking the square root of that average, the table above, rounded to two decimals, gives 4.11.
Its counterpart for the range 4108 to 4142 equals 4.38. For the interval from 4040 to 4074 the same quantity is 4.10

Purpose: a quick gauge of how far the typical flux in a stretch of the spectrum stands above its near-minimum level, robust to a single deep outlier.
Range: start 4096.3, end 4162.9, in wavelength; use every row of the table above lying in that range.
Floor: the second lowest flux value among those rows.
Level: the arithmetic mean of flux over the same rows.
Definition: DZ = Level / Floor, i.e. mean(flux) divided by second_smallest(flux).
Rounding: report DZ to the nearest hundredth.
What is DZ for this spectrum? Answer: 1.19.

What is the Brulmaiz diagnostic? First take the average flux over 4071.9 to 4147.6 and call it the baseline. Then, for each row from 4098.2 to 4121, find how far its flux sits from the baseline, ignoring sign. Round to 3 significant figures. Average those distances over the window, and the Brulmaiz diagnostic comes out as 2.52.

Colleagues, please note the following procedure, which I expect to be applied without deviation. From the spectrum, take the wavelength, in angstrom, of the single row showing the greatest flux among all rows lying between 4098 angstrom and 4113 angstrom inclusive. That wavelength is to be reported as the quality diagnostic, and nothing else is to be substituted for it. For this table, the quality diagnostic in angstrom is 4112.41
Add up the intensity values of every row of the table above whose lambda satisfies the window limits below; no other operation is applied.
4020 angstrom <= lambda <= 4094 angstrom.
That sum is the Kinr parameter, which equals 674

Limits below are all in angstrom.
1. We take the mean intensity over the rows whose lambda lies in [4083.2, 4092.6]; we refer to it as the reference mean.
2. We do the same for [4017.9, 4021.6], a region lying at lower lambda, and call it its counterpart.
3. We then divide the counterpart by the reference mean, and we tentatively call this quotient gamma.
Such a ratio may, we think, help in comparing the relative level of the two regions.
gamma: 1.00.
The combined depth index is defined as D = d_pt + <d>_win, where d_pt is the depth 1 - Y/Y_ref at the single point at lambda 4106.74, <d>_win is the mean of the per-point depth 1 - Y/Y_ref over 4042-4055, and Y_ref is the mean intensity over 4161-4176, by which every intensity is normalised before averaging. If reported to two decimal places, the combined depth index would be 0.09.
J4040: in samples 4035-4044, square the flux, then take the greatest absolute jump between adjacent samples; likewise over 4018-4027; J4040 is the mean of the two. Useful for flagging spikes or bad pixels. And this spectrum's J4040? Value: 108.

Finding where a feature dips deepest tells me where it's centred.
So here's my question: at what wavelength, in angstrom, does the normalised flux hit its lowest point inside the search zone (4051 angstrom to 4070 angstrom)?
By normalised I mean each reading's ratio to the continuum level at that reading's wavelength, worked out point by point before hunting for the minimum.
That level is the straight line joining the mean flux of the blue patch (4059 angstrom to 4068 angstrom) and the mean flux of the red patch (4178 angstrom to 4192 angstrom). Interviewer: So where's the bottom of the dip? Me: 4069.09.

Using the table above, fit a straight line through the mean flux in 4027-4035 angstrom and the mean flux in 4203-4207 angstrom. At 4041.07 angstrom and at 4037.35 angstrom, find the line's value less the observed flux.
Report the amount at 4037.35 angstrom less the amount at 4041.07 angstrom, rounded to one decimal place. 3.6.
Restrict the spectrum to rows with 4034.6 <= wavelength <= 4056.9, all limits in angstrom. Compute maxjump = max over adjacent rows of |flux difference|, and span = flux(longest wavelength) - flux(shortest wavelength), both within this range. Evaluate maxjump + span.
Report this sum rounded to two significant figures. 5.9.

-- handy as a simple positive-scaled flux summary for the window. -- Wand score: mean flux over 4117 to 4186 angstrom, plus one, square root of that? 4.32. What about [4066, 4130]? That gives 4.33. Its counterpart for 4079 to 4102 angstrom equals 4.23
